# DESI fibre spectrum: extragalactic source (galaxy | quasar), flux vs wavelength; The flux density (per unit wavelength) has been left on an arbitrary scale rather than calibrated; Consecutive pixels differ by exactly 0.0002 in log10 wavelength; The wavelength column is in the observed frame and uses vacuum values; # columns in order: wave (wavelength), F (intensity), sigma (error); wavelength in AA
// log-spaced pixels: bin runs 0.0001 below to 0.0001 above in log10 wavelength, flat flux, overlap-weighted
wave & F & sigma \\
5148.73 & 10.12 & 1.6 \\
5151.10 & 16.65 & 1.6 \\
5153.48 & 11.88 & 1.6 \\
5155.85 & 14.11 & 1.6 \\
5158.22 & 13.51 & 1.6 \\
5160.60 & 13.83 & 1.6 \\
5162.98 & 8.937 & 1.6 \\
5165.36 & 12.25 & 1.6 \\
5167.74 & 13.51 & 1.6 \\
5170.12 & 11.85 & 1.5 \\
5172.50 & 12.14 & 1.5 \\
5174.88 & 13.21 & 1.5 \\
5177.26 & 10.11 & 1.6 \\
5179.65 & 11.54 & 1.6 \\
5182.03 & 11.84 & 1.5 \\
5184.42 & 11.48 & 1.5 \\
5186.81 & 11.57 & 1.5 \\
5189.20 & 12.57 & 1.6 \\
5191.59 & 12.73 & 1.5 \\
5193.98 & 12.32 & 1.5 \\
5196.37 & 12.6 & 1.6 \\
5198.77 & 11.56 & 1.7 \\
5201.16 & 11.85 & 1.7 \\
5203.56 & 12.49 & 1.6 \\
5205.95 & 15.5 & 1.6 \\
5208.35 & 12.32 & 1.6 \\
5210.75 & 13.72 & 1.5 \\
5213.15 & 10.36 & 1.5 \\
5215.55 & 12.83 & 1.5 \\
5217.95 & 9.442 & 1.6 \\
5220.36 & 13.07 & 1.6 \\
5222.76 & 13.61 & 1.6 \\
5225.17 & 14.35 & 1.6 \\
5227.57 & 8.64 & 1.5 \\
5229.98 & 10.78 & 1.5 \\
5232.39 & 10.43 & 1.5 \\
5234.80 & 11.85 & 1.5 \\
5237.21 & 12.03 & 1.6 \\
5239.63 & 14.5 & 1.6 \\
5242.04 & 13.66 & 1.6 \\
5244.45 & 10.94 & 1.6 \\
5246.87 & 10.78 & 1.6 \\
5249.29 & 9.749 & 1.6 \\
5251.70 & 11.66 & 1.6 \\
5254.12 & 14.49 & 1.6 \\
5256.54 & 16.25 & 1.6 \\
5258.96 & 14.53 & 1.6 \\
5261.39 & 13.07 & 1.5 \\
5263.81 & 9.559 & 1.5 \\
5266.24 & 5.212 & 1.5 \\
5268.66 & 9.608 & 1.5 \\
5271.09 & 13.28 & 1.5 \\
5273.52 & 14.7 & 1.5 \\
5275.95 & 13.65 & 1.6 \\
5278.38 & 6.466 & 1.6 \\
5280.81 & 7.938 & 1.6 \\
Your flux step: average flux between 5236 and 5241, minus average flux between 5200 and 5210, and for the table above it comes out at 0.2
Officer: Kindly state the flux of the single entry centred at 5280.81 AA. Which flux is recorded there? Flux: 7.938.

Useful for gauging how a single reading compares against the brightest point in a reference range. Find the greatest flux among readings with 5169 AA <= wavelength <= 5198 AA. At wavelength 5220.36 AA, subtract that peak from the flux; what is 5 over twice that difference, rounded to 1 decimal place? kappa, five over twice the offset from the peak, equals -17.9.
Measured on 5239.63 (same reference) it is 1.9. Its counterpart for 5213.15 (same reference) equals -0.9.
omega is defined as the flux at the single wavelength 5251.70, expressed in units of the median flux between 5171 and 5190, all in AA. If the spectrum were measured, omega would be 1.00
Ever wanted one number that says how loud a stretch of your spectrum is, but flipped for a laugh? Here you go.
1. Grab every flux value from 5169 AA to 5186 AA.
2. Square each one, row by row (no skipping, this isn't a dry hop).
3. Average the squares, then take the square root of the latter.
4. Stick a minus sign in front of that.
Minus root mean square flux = -11.8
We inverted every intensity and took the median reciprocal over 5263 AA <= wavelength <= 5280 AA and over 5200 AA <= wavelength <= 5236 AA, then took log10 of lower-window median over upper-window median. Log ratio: -0.11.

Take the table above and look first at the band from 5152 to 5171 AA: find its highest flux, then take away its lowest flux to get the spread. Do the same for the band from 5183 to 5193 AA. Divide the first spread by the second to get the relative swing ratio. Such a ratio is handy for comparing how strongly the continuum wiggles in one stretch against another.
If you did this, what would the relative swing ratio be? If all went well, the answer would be 4.1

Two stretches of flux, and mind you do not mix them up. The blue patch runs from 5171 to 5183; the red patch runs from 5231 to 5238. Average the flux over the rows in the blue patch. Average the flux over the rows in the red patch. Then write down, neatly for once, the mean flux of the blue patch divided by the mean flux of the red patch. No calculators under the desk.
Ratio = 1.03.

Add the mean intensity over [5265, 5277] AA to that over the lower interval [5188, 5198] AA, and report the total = 23.8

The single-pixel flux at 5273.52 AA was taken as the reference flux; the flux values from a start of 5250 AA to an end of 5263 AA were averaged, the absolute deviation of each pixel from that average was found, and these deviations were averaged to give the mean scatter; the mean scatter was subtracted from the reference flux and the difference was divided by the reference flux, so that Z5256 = 0.91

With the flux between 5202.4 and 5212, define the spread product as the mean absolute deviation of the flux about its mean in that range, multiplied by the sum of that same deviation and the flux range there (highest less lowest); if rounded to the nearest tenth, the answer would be 4.7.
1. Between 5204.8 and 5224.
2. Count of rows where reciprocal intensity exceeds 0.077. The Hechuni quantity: 4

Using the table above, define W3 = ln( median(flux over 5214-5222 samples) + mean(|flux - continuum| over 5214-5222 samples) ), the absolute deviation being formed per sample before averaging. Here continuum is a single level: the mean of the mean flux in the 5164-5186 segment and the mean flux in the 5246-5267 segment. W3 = 2.66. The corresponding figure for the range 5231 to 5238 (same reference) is 2.52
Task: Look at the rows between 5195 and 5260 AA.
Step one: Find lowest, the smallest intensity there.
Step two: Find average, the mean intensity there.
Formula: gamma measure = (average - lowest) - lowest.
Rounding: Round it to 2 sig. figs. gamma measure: -4.9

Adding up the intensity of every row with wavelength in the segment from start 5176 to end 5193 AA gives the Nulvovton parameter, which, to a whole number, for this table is 82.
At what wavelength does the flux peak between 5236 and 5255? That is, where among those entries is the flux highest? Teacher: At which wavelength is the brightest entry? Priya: 5239.63 AA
